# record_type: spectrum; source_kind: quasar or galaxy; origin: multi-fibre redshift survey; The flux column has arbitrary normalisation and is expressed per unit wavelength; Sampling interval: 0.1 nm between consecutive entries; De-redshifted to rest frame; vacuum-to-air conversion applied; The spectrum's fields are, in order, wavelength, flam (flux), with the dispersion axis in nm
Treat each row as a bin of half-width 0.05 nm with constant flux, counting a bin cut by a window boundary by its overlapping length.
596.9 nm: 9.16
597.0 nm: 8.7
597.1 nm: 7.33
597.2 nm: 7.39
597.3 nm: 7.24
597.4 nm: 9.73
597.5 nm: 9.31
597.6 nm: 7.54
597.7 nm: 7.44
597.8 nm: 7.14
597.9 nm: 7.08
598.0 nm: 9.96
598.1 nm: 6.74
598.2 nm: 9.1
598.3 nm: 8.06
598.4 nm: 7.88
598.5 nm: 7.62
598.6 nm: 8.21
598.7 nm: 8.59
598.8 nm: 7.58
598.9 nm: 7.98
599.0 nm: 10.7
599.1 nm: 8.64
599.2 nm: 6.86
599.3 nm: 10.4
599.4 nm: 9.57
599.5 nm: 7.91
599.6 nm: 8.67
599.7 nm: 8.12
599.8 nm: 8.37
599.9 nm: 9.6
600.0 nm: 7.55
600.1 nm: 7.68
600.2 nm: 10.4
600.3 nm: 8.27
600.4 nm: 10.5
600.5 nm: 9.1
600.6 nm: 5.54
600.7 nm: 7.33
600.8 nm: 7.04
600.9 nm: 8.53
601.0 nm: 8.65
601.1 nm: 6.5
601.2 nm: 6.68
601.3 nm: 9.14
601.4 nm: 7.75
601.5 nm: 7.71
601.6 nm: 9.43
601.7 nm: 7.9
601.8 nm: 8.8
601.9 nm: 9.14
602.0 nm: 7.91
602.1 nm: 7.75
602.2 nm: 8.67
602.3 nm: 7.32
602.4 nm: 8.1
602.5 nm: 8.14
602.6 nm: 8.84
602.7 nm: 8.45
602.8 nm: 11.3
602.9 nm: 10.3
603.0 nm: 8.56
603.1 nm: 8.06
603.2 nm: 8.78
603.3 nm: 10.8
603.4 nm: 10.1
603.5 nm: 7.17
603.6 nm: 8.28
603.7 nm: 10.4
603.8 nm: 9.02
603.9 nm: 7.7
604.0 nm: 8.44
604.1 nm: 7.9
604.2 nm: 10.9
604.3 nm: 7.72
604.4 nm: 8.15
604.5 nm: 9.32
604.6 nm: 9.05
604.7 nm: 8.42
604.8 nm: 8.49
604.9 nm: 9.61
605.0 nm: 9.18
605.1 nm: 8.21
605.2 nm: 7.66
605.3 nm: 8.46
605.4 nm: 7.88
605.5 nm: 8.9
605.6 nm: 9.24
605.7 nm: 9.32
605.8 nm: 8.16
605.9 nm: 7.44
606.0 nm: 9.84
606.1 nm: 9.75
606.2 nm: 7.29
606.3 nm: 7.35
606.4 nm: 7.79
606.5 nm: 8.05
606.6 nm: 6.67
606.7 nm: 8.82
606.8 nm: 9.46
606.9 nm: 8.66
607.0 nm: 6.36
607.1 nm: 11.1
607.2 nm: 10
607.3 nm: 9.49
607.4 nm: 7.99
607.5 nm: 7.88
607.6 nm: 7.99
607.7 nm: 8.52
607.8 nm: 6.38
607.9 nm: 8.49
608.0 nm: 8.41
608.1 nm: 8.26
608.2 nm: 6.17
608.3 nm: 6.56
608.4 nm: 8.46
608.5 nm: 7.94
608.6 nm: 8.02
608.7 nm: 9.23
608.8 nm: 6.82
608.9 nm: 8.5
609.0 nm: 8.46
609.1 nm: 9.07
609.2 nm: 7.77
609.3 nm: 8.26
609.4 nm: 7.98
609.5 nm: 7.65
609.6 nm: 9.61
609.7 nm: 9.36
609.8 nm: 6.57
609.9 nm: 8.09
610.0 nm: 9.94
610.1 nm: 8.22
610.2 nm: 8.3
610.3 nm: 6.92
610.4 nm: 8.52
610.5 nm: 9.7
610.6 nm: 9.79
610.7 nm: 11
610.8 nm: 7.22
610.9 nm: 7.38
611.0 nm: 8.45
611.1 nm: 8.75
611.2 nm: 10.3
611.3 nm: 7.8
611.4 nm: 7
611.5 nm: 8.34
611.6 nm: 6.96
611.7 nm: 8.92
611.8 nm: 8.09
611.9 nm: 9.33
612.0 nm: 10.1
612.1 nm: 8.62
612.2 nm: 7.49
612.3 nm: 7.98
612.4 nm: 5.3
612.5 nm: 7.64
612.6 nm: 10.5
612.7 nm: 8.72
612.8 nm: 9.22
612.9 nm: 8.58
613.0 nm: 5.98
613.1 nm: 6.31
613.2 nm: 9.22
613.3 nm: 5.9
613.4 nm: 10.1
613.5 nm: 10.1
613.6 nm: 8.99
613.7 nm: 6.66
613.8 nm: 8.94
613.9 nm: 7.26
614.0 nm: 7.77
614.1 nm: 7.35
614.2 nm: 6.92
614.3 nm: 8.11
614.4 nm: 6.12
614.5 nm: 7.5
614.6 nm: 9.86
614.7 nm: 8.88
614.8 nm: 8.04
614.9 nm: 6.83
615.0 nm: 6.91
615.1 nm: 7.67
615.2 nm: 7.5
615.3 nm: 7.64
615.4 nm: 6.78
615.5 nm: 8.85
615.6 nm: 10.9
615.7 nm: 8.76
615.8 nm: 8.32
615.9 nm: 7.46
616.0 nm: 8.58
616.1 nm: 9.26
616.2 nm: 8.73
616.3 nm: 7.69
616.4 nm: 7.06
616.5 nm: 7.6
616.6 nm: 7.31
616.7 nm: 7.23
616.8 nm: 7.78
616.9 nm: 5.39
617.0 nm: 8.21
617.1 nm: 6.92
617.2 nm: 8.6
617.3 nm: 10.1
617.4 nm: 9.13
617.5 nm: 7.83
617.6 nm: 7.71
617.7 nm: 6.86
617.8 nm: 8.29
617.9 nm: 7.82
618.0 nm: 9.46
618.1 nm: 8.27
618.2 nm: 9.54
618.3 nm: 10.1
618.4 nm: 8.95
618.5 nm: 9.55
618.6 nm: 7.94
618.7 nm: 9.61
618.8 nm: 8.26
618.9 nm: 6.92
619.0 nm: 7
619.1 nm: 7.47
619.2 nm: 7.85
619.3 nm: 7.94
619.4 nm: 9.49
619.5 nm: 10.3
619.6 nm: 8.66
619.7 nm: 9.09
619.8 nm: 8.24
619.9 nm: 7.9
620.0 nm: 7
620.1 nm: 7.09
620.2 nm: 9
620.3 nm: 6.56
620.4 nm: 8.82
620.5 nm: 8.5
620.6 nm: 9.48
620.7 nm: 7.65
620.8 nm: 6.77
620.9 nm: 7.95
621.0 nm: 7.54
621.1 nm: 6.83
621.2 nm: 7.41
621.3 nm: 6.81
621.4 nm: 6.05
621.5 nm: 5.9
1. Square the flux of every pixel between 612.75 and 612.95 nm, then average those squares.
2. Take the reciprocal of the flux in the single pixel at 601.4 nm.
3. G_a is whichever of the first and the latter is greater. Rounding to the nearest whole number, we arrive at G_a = 79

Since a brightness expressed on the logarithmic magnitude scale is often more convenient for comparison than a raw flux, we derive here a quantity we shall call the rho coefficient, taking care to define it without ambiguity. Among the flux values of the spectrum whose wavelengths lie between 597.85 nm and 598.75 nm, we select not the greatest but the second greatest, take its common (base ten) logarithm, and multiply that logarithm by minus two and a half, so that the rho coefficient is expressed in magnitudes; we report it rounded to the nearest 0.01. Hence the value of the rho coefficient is -2.40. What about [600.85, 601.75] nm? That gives -2.40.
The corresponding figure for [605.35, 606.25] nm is -2.47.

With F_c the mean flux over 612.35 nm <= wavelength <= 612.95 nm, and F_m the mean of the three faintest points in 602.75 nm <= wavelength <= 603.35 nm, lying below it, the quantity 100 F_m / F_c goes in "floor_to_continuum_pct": 102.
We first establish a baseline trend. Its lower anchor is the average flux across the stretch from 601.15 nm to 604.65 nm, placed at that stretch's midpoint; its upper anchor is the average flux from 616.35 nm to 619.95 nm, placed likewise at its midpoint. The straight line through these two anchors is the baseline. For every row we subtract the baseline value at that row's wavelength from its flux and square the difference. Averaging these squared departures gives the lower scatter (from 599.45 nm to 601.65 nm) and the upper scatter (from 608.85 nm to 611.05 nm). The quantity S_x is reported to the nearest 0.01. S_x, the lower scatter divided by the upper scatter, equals 1.52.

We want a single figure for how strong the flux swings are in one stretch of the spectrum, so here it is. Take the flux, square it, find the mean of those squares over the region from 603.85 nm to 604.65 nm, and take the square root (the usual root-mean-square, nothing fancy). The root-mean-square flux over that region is 8.7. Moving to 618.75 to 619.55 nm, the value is 8.2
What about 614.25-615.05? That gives 7.9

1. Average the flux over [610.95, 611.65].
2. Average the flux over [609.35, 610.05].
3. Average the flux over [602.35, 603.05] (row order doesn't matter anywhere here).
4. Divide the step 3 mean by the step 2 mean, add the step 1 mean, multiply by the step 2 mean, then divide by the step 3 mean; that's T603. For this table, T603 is 8.6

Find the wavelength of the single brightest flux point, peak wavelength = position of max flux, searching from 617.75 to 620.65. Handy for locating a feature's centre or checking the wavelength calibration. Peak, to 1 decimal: 619.5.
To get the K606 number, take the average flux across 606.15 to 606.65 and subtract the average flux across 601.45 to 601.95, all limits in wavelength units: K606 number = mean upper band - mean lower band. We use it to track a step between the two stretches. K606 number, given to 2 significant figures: -1.2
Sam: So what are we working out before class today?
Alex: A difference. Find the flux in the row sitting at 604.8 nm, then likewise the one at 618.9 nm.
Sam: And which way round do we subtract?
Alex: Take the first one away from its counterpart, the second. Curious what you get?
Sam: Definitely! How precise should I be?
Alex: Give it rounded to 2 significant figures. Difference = -1.6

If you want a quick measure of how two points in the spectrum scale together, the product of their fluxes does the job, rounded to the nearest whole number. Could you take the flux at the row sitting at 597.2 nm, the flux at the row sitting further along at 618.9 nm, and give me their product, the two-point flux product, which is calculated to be 51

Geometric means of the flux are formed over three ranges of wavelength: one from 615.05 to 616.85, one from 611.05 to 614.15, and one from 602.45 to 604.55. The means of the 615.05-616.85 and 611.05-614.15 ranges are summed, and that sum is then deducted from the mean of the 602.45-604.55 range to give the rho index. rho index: -7.2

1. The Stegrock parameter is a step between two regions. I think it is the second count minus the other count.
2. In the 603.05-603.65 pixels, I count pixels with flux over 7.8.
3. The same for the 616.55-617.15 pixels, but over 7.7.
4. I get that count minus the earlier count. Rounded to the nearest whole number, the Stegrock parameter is -3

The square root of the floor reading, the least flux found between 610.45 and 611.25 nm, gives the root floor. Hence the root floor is 2.69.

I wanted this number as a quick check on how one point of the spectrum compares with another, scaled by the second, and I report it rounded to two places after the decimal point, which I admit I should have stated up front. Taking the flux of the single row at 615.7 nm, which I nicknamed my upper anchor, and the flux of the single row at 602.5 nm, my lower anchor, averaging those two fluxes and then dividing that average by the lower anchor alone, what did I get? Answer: 1.04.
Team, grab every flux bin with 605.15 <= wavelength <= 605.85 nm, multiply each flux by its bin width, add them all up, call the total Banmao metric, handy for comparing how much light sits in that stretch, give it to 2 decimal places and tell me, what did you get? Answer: 5.96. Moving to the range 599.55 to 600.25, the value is 6.04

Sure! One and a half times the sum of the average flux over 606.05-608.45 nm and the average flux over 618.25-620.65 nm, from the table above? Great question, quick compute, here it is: 24.9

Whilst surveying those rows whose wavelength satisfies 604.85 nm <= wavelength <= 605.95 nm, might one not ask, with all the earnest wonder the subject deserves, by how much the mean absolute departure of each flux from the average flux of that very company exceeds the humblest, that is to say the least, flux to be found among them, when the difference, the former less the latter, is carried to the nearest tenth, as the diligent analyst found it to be -6.8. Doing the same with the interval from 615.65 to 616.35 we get -7.0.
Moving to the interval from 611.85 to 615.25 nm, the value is -4.2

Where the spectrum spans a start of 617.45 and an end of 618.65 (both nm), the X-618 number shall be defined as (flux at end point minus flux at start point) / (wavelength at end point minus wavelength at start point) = 0.1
